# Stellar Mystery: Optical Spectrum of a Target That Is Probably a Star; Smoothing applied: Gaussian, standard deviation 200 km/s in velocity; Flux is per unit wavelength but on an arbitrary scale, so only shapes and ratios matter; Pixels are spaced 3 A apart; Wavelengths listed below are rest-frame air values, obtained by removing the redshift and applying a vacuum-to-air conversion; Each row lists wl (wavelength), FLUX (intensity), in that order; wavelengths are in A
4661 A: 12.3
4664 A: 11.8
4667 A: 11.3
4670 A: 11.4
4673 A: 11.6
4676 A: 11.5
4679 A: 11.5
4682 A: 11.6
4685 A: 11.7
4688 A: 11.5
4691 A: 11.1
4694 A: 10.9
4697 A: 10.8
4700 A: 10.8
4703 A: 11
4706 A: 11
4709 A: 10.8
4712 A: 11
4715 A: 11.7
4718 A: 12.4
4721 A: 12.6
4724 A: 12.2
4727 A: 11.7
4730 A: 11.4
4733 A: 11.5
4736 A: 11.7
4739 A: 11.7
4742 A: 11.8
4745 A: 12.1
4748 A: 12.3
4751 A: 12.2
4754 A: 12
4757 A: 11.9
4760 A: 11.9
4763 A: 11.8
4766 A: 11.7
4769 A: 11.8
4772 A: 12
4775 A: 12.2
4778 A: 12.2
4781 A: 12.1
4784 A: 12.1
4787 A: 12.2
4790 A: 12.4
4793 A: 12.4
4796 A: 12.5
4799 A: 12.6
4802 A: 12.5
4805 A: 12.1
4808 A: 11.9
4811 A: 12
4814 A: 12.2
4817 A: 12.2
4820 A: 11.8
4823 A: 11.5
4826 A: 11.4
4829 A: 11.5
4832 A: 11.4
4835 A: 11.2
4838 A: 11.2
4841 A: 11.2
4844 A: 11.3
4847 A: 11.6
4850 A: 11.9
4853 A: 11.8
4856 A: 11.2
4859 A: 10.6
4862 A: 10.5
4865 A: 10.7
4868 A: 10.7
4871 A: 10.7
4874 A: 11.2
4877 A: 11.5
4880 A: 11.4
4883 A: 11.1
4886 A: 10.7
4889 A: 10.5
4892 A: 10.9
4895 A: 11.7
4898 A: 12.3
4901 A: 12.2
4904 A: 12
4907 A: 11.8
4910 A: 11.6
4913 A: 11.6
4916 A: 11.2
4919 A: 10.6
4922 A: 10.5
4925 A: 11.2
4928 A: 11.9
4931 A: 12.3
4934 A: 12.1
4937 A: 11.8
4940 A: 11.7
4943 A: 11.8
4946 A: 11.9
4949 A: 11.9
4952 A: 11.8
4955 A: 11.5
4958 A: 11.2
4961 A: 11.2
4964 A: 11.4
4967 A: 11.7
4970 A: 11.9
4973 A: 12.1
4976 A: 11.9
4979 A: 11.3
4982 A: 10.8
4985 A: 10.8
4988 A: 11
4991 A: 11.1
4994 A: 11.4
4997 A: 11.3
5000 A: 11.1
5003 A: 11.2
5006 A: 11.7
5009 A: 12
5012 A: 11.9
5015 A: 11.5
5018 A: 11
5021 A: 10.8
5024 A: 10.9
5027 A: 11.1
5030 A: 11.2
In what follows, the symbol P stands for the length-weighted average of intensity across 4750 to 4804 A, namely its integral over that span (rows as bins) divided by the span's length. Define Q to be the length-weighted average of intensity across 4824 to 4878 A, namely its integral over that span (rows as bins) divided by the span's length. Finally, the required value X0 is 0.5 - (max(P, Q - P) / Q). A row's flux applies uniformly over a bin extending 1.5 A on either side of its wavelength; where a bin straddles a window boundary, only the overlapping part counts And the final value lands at -0.58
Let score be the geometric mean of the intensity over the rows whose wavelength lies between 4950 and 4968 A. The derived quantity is 11.5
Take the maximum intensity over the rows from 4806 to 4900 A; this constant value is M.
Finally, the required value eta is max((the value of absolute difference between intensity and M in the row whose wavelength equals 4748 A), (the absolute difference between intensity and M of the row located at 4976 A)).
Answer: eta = 0.4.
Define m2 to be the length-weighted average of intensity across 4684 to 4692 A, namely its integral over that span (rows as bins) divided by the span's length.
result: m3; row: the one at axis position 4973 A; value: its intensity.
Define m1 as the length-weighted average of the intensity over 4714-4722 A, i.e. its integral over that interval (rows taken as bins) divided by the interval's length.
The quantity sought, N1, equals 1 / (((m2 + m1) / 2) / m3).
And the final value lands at 1.02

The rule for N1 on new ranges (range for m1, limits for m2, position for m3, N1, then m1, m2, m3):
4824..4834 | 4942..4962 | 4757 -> 1.03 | 11.4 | 11.6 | 11.9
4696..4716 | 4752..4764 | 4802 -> 1.09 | 11.0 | 11.9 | 12.5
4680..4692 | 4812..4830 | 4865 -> 0.92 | 11.5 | 11.8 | 10.7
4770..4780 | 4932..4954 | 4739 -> 0.98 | 12.1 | 11.9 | 11.7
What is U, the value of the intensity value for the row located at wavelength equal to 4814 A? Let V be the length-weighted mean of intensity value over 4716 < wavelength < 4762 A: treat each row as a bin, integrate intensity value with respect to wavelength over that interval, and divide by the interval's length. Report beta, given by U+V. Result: 24.2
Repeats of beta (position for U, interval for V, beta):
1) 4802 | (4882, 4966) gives 24.0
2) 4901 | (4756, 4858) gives 24.1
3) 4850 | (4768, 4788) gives 24.0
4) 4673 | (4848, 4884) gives 22.7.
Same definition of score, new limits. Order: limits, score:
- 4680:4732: 11.4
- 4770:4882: 11.7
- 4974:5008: 11.2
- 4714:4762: 11.9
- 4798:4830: 12.0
